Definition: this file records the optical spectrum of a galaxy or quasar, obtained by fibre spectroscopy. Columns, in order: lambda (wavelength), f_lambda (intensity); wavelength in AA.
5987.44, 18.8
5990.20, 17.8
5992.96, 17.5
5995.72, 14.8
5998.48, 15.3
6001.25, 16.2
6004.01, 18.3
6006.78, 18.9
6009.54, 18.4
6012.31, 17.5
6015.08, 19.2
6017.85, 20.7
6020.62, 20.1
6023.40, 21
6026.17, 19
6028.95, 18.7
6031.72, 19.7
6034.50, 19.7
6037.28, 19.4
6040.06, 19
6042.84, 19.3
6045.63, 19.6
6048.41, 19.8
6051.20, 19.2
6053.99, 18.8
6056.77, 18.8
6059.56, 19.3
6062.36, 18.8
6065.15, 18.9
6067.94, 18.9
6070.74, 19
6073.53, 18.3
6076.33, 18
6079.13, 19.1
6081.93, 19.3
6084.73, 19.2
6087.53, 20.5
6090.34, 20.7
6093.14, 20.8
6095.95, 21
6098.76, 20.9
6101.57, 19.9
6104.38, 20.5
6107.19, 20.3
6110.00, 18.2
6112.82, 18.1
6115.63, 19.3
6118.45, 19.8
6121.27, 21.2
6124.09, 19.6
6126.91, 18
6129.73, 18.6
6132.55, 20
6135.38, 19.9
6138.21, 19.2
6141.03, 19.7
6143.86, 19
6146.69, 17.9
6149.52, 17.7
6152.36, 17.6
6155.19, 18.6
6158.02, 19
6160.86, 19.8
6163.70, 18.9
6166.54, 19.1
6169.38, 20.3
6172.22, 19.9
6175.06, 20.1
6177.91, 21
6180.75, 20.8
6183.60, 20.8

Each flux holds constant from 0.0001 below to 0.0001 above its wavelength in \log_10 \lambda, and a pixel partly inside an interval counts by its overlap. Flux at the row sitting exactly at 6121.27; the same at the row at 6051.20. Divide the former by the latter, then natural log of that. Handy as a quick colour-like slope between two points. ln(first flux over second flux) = 0.10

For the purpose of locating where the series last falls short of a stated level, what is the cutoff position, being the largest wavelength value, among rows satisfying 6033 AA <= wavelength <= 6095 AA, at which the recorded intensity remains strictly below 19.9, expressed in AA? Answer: 6084.73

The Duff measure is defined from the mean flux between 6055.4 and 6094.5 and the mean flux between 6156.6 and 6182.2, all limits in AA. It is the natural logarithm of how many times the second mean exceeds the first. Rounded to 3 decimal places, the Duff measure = 0.032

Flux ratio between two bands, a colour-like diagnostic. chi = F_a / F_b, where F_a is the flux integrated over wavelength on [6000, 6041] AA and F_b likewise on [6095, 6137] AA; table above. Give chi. 0.95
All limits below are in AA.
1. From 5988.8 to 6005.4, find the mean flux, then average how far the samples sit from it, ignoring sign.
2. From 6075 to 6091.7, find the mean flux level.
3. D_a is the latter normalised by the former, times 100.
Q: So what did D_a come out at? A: 1600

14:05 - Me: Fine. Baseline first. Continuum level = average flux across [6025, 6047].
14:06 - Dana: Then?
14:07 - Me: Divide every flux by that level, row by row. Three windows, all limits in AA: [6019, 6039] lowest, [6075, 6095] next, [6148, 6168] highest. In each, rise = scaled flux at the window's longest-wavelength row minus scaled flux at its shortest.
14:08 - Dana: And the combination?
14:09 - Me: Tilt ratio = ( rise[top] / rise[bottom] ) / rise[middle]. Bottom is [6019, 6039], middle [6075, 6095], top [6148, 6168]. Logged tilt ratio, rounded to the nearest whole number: -14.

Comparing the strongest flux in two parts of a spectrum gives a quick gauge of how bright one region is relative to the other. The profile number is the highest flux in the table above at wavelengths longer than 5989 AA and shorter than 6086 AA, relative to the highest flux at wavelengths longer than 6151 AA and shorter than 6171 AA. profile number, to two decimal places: 1.03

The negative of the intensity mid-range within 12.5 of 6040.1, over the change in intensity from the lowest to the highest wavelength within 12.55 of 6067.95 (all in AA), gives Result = -64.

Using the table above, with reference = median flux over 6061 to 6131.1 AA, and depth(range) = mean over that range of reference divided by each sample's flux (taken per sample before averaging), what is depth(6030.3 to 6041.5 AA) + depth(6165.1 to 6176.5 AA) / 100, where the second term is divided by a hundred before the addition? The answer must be 1.00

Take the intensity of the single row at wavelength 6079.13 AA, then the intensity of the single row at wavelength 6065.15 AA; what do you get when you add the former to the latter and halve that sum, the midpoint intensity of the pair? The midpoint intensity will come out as 19.0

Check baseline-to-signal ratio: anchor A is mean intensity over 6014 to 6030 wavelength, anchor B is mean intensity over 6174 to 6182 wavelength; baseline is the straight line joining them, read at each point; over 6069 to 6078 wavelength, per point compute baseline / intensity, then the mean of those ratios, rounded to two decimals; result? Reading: 1.09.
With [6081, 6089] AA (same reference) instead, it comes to 1.02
